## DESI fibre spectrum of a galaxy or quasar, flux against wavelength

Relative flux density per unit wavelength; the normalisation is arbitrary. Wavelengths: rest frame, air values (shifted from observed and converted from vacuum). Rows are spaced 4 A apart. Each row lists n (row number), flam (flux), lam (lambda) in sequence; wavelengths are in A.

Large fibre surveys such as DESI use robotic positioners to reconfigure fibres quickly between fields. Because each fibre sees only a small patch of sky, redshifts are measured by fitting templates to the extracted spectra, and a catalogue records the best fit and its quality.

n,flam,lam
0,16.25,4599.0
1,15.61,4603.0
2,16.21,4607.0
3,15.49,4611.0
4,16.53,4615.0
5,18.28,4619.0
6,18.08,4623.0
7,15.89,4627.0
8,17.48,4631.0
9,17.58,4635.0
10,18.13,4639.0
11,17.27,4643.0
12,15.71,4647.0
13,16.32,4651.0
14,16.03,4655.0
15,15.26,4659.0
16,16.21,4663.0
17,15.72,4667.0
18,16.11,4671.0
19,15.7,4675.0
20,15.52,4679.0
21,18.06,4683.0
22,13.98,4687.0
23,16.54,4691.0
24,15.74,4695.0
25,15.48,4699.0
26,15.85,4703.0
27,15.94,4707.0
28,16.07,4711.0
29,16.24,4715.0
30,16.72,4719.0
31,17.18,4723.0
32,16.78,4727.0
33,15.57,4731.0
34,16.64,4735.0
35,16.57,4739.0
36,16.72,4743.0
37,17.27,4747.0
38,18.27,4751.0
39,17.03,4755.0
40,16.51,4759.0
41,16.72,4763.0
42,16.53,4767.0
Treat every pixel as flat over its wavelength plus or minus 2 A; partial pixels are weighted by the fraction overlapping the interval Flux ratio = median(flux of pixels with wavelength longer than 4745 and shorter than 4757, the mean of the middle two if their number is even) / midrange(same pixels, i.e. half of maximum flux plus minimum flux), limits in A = 0.978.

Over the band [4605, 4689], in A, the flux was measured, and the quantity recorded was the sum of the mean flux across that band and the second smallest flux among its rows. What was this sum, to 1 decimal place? 31.7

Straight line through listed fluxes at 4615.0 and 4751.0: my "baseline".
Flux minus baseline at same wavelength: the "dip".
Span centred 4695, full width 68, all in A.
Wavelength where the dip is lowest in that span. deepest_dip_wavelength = 4687.0 A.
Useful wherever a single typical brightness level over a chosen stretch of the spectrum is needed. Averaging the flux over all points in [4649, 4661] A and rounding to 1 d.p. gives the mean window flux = 15.9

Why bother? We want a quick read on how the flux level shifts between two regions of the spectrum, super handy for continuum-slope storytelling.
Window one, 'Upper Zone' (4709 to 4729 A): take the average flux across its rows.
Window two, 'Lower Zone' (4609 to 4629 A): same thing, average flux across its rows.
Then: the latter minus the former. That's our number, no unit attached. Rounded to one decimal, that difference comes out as 0.3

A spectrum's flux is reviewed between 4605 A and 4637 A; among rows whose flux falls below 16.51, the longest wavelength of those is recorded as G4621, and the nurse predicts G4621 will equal 4627.0 A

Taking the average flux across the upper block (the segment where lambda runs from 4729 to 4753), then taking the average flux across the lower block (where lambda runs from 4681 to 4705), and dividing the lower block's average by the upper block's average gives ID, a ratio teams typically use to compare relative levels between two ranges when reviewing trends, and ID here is 0.95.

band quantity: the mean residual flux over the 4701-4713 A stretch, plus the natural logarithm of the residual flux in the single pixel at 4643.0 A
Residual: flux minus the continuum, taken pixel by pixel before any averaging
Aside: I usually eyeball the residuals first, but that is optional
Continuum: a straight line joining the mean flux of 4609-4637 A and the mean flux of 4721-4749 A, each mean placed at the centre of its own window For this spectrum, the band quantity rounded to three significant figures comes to -2.06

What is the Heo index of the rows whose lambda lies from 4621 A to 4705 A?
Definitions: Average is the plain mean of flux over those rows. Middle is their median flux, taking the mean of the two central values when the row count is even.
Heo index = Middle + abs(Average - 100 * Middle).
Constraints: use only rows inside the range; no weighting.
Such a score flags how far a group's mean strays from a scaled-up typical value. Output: 1603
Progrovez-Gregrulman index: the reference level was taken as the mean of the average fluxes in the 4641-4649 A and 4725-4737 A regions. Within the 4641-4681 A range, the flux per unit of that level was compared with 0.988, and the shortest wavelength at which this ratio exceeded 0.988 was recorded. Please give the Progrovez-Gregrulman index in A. 4643.0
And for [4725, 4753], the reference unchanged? 4727.0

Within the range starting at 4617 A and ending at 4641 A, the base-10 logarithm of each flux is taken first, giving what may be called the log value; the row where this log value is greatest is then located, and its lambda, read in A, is 4619.0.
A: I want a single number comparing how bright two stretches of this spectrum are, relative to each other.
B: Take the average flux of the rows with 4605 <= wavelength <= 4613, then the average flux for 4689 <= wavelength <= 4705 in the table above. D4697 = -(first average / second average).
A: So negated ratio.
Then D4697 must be -0.997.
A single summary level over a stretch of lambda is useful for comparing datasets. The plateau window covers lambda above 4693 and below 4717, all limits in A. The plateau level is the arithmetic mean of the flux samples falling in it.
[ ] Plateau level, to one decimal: 15.9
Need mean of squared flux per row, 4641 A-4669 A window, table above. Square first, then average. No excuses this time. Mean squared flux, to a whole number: 259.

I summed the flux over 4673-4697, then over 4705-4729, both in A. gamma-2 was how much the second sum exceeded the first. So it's 3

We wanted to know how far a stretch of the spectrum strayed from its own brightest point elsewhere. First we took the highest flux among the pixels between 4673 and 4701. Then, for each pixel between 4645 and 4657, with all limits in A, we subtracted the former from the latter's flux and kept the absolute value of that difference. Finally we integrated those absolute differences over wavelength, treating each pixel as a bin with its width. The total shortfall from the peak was 24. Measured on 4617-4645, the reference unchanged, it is 17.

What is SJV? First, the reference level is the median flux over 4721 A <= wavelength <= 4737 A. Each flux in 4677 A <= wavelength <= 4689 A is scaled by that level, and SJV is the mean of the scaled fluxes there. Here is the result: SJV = 0.95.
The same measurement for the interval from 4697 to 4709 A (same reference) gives 0.94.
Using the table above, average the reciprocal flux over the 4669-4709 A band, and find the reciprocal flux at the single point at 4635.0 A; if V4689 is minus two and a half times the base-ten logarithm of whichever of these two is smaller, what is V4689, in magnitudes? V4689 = 3.11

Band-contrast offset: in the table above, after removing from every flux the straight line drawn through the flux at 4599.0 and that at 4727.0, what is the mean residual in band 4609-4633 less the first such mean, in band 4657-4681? 1.40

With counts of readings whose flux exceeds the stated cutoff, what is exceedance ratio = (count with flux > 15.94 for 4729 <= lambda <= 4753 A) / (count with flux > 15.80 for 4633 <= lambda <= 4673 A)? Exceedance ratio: 0.71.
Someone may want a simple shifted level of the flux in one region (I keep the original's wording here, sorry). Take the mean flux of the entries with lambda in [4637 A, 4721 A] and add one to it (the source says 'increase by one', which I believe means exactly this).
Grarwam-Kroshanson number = 17.1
